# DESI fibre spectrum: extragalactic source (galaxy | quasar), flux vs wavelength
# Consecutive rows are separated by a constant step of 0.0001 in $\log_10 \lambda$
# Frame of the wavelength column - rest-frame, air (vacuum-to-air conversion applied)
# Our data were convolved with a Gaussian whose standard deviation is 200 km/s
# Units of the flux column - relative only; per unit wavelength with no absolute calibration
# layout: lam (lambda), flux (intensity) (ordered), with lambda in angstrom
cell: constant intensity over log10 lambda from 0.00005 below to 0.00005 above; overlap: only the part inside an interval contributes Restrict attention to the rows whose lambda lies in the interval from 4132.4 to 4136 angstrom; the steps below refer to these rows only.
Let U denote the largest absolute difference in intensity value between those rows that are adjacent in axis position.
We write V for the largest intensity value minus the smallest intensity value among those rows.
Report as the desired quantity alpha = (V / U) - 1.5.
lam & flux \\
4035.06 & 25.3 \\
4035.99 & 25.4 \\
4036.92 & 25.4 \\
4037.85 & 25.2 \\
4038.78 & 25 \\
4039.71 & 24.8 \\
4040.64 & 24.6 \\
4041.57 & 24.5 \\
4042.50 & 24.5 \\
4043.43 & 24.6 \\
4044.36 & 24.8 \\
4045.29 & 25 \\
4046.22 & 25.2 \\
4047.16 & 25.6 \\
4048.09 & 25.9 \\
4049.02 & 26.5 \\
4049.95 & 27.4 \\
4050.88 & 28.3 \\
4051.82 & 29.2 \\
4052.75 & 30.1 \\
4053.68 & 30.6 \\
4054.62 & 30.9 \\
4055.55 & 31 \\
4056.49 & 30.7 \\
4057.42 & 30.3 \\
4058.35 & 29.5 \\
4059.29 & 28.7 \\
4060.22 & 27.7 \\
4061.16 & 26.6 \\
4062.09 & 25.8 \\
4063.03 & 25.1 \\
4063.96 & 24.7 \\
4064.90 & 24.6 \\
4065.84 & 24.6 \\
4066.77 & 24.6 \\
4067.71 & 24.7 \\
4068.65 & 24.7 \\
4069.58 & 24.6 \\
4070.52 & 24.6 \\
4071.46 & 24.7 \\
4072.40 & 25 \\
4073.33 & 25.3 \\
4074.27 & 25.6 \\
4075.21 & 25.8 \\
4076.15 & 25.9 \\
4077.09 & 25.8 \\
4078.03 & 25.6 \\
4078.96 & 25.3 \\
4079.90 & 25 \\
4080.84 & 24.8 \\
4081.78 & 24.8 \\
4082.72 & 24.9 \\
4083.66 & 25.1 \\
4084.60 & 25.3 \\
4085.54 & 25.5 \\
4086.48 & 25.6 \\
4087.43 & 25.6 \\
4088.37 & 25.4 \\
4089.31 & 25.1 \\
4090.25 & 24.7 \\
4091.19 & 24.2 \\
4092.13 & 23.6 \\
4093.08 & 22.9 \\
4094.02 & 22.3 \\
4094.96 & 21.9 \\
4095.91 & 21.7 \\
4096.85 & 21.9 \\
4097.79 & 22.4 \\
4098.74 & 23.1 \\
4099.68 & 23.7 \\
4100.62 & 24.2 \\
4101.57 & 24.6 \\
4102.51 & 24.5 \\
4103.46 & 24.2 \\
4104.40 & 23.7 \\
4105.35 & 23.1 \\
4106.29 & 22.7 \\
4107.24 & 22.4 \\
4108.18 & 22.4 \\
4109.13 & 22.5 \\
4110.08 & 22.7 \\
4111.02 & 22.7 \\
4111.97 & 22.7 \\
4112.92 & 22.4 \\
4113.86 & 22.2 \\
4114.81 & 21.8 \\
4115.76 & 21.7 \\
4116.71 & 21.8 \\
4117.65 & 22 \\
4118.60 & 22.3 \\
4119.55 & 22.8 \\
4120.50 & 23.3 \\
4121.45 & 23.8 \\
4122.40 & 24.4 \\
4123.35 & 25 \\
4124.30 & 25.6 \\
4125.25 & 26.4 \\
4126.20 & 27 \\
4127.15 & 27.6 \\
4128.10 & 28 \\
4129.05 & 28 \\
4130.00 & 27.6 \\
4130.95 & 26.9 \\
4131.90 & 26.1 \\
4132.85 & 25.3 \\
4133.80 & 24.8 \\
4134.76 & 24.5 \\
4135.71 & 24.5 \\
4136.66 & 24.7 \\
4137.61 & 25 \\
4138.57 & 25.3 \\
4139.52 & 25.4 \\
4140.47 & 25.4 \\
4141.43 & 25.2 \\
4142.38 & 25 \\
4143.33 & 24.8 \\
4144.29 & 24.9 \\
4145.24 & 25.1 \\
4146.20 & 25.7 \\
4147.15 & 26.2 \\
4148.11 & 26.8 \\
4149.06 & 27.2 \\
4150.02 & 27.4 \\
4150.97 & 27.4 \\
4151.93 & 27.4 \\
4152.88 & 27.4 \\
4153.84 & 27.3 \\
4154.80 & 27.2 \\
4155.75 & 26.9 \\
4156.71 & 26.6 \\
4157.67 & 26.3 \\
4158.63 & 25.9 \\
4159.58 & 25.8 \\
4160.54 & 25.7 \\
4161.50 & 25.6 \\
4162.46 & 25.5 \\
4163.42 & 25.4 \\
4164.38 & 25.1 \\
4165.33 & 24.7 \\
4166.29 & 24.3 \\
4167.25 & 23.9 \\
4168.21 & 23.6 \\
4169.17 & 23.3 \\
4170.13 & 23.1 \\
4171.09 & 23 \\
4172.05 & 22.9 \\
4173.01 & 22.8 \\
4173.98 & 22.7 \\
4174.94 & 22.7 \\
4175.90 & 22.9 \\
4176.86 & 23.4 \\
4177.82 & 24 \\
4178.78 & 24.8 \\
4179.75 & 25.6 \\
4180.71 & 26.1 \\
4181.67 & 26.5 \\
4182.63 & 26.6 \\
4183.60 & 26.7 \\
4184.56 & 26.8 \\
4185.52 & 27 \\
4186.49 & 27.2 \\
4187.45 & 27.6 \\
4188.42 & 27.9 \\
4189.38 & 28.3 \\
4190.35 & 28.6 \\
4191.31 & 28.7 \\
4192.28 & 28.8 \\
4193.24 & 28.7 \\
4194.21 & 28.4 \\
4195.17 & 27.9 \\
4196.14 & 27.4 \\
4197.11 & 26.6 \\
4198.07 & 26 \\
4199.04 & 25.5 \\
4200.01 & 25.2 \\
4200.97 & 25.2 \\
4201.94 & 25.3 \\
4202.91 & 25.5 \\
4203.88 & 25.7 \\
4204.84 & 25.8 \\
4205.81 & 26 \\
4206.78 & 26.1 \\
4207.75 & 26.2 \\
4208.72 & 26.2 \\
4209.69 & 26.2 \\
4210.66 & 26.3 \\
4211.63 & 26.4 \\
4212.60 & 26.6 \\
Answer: 0.1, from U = 0.50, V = 0.8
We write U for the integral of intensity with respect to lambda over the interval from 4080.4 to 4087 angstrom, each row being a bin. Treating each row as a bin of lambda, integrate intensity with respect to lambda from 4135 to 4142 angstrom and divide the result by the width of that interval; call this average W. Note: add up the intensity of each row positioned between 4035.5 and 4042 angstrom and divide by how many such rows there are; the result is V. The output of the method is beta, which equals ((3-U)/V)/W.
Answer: -0.26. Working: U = 166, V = 25.0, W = 25.1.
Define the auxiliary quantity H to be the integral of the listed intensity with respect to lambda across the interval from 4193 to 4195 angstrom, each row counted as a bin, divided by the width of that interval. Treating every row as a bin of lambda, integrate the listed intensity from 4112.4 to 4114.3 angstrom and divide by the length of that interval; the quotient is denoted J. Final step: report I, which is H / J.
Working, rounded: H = 28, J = 22.4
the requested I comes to 1.27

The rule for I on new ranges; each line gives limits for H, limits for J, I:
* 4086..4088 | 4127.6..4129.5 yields 0.91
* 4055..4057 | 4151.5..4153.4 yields 1.13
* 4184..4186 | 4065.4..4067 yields 1.09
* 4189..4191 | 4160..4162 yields 1.11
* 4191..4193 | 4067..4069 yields 1.17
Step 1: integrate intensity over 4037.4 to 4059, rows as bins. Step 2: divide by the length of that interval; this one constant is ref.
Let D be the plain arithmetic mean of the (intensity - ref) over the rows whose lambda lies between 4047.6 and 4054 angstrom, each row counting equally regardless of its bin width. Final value 1.1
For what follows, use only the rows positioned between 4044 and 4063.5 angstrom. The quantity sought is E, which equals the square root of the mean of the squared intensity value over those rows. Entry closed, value 27.9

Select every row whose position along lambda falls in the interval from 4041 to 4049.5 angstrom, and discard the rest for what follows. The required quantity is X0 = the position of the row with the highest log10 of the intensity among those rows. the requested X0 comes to 4049.02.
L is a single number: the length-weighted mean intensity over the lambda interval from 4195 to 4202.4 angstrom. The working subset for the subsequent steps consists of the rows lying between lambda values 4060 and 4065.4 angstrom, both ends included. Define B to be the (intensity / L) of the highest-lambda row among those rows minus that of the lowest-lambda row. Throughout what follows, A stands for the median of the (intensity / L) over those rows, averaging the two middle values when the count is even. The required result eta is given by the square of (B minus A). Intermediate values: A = 0.98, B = -0.12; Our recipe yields 1.20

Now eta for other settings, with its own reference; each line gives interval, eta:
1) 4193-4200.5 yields 1.37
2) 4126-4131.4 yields 1.13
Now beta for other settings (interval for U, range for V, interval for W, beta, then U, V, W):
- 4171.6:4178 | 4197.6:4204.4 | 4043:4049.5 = -0.22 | 147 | 25.5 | 25.4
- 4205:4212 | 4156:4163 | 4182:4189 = -0.26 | 183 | 25.9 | 27.1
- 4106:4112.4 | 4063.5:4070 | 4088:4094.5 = -0.24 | 144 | 24.6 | 24.0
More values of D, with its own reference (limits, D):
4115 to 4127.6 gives -3.0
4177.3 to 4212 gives -0.6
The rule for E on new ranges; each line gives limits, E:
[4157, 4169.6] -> 25.0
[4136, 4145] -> 25.1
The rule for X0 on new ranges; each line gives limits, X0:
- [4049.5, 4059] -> 4055.55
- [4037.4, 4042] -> 4037.85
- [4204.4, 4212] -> 4211.63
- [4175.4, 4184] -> 4183.60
